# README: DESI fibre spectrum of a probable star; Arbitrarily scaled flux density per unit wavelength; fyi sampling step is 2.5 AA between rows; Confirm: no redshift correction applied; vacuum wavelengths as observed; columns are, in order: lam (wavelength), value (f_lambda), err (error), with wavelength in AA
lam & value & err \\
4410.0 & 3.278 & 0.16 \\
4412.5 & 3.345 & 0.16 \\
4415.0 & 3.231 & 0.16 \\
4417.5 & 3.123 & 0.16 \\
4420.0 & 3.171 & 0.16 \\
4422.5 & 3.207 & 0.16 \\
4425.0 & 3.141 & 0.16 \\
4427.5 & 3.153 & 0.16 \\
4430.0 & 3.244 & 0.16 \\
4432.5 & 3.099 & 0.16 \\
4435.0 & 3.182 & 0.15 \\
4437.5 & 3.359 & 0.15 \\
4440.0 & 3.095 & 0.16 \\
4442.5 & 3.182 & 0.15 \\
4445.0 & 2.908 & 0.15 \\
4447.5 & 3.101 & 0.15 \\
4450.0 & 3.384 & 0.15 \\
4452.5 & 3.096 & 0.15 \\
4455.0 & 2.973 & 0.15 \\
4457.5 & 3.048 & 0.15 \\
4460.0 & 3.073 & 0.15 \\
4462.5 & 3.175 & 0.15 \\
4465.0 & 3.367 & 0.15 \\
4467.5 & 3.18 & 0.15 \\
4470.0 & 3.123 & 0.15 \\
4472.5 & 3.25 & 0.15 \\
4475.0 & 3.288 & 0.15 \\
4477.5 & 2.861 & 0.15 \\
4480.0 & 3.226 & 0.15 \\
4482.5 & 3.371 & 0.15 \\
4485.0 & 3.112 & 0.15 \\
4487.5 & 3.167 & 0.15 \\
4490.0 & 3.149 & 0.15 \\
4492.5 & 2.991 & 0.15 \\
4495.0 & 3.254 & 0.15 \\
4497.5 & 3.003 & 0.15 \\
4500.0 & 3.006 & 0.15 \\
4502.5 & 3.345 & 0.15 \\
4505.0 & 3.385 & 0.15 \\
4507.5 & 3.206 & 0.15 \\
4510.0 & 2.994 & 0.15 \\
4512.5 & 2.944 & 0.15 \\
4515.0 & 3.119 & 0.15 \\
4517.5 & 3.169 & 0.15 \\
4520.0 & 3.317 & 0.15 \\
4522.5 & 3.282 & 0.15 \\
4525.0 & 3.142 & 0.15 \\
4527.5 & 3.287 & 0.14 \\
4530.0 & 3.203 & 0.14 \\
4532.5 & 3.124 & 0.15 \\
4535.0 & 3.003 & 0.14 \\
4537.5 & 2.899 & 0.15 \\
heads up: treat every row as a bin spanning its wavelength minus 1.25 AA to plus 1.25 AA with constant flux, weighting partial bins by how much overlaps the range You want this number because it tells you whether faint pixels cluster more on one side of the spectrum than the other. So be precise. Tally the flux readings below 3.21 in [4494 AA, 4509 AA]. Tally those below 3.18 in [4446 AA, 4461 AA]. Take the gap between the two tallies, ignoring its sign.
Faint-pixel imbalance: 2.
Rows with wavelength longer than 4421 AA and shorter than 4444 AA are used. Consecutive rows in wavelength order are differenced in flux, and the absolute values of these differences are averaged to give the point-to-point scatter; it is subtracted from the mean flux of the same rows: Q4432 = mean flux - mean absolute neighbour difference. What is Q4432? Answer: 3.07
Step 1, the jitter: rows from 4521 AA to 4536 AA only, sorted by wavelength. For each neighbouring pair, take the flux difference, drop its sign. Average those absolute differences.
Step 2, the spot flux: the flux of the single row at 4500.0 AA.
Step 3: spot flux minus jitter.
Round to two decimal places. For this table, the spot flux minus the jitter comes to 2.89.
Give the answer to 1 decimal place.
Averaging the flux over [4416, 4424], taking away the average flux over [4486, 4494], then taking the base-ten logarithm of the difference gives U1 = -1.2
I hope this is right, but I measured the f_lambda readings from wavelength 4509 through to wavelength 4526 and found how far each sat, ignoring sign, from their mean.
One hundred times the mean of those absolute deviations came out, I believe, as 10.2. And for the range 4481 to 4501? 10.4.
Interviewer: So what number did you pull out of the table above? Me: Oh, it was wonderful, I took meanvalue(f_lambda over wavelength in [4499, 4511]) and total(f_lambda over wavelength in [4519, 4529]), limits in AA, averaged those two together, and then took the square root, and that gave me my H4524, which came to 2.85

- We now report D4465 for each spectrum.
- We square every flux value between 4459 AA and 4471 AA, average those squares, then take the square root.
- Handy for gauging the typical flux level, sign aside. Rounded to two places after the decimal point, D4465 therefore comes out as 3.19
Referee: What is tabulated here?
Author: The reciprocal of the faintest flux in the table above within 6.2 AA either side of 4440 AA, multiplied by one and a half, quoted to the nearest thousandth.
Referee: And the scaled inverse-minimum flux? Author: 0.516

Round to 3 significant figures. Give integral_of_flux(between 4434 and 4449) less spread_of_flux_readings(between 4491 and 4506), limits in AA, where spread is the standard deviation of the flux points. 46.9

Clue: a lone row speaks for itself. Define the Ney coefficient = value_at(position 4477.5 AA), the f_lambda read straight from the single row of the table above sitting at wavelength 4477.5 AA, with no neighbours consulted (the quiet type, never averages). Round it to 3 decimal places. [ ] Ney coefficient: 2.861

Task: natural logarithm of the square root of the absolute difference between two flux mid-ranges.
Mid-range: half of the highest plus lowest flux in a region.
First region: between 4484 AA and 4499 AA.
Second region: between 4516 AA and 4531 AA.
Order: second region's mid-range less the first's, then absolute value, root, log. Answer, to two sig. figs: -1.1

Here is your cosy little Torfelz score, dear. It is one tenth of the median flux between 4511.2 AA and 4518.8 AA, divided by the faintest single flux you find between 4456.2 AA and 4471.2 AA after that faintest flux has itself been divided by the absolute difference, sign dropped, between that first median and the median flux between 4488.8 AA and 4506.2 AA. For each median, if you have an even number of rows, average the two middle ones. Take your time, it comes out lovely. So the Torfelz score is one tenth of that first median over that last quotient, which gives 0.0031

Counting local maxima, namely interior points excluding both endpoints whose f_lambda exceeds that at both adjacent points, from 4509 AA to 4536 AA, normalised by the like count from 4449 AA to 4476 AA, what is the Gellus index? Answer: 2.0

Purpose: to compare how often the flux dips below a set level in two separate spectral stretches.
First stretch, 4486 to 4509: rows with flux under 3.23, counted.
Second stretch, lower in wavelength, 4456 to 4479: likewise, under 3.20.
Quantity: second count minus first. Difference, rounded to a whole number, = 0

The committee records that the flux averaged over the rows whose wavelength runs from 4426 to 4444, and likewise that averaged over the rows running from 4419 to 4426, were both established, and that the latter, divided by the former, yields 1.00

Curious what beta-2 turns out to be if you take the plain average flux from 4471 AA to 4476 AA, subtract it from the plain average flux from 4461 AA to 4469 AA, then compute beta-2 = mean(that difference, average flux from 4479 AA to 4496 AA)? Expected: 1.58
